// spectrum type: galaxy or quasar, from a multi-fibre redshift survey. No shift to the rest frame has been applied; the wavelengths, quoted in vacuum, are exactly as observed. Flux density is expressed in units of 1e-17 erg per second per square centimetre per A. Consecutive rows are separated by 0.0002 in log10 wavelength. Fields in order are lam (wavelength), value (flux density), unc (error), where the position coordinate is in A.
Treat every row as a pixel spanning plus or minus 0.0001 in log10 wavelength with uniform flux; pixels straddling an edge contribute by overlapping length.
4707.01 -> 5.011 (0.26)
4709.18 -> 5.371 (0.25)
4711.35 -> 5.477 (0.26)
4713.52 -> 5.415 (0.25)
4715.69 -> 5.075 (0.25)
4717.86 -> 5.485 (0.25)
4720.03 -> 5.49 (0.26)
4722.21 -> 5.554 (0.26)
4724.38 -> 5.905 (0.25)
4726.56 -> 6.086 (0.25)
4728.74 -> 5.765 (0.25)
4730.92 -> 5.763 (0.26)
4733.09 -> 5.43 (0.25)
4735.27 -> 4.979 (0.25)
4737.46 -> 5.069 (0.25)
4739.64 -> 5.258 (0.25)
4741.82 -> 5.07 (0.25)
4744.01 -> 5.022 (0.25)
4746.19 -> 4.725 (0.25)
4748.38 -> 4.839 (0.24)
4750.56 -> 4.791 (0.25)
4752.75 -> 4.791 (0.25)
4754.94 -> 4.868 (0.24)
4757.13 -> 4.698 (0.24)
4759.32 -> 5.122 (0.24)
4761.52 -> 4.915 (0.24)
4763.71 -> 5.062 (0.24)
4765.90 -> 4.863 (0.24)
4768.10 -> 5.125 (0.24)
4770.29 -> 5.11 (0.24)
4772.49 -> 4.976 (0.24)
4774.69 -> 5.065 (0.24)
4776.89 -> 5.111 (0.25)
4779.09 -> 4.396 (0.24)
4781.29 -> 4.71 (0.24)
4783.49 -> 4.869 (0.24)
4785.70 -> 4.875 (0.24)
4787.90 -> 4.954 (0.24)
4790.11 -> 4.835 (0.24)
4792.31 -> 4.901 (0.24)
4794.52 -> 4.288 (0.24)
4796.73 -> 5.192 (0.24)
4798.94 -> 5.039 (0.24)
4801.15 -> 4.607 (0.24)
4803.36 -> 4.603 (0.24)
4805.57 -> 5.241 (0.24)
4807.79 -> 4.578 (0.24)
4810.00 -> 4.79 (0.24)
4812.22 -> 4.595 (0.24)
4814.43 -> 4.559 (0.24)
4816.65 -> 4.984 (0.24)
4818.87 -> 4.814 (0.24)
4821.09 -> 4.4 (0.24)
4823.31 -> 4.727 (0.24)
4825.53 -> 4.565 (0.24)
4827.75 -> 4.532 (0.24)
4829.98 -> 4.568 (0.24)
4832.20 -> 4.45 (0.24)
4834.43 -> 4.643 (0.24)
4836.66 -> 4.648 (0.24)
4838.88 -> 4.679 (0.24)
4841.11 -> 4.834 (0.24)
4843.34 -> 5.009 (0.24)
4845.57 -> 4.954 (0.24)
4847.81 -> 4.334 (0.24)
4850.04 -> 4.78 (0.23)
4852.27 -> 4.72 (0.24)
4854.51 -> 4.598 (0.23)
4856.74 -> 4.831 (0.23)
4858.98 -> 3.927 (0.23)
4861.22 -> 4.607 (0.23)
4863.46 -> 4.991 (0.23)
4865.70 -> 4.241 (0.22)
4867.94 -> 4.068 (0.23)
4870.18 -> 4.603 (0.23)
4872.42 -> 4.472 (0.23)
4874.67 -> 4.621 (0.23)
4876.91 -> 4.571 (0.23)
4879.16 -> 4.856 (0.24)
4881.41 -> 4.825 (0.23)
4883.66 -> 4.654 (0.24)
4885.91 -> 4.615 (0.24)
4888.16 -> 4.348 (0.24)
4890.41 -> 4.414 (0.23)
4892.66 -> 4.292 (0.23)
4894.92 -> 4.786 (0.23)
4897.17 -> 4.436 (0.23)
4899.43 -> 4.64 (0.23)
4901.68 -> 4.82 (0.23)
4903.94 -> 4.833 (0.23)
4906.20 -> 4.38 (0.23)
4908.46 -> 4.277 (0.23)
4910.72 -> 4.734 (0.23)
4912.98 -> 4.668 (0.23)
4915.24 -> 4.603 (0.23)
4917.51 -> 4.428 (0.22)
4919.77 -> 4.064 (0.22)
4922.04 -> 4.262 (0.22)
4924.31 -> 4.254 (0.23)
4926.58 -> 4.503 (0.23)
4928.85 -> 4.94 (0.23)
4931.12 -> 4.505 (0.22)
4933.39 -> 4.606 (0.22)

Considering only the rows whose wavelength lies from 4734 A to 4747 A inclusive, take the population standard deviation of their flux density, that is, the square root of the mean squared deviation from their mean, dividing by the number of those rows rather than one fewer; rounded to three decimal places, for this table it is 0.158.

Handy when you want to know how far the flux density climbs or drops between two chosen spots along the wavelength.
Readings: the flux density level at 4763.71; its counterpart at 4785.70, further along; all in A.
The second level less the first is -0.2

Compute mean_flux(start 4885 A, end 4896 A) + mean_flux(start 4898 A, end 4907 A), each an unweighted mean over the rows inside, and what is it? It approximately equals 9.2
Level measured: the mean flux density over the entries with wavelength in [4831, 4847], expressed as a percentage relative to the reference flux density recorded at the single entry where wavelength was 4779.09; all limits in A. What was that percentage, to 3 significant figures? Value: 108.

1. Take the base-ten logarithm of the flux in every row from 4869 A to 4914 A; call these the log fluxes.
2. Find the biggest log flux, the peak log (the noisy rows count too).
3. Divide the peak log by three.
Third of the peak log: 0.229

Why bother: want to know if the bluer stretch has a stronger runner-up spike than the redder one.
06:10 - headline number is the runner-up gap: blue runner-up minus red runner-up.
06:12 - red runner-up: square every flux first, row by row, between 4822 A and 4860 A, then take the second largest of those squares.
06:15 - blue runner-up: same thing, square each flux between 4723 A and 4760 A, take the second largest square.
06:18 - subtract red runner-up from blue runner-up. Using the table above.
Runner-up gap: 10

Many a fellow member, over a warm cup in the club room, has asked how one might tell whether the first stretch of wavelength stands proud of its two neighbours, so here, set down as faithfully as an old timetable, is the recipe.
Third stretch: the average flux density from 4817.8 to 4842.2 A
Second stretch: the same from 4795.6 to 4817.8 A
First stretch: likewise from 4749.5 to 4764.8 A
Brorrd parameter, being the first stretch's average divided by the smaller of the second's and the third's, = 1.06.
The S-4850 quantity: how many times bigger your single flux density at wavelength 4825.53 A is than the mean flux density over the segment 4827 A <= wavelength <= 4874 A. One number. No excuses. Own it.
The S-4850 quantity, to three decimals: 0.994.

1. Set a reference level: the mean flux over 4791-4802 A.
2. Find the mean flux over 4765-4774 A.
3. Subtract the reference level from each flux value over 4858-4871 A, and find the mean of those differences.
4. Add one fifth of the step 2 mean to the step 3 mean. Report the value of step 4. 0.6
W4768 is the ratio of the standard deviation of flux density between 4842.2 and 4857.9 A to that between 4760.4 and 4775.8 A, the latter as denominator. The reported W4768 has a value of 2.3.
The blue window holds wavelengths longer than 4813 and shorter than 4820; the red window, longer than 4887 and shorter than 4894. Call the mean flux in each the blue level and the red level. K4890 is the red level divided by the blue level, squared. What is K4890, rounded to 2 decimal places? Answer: 0.83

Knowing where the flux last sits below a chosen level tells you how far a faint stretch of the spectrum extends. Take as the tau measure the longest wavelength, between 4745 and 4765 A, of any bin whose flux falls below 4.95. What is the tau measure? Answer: 4761.52 A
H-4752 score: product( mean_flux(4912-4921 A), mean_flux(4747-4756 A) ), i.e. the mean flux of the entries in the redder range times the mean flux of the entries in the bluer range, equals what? 21.4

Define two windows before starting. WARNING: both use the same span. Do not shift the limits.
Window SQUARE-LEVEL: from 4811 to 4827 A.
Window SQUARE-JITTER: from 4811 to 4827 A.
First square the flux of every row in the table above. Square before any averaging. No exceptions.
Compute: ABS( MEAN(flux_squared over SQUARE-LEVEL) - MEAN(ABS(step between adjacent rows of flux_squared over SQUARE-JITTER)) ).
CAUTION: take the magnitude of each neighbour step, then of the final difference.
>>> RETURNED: 19.4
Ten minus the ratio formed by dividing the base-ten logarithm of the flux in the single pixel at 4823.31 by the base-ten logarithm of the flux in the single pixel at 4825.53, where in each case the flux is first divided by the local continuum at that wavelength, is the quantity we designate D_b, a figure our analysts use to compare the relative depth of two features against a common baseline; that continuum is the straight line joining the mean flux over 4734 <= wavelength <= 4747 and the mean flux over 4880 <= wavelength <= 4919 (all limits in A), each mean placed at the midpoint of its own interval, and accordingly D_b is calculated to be 9.7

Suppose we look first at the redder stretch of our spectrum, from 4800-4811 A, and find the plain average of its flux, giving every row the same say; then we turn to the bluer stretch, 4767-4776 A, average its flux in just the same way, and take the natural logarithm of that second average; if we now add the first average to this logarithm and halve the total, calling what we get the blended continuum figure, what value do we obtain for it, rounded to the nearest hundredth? 3.19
